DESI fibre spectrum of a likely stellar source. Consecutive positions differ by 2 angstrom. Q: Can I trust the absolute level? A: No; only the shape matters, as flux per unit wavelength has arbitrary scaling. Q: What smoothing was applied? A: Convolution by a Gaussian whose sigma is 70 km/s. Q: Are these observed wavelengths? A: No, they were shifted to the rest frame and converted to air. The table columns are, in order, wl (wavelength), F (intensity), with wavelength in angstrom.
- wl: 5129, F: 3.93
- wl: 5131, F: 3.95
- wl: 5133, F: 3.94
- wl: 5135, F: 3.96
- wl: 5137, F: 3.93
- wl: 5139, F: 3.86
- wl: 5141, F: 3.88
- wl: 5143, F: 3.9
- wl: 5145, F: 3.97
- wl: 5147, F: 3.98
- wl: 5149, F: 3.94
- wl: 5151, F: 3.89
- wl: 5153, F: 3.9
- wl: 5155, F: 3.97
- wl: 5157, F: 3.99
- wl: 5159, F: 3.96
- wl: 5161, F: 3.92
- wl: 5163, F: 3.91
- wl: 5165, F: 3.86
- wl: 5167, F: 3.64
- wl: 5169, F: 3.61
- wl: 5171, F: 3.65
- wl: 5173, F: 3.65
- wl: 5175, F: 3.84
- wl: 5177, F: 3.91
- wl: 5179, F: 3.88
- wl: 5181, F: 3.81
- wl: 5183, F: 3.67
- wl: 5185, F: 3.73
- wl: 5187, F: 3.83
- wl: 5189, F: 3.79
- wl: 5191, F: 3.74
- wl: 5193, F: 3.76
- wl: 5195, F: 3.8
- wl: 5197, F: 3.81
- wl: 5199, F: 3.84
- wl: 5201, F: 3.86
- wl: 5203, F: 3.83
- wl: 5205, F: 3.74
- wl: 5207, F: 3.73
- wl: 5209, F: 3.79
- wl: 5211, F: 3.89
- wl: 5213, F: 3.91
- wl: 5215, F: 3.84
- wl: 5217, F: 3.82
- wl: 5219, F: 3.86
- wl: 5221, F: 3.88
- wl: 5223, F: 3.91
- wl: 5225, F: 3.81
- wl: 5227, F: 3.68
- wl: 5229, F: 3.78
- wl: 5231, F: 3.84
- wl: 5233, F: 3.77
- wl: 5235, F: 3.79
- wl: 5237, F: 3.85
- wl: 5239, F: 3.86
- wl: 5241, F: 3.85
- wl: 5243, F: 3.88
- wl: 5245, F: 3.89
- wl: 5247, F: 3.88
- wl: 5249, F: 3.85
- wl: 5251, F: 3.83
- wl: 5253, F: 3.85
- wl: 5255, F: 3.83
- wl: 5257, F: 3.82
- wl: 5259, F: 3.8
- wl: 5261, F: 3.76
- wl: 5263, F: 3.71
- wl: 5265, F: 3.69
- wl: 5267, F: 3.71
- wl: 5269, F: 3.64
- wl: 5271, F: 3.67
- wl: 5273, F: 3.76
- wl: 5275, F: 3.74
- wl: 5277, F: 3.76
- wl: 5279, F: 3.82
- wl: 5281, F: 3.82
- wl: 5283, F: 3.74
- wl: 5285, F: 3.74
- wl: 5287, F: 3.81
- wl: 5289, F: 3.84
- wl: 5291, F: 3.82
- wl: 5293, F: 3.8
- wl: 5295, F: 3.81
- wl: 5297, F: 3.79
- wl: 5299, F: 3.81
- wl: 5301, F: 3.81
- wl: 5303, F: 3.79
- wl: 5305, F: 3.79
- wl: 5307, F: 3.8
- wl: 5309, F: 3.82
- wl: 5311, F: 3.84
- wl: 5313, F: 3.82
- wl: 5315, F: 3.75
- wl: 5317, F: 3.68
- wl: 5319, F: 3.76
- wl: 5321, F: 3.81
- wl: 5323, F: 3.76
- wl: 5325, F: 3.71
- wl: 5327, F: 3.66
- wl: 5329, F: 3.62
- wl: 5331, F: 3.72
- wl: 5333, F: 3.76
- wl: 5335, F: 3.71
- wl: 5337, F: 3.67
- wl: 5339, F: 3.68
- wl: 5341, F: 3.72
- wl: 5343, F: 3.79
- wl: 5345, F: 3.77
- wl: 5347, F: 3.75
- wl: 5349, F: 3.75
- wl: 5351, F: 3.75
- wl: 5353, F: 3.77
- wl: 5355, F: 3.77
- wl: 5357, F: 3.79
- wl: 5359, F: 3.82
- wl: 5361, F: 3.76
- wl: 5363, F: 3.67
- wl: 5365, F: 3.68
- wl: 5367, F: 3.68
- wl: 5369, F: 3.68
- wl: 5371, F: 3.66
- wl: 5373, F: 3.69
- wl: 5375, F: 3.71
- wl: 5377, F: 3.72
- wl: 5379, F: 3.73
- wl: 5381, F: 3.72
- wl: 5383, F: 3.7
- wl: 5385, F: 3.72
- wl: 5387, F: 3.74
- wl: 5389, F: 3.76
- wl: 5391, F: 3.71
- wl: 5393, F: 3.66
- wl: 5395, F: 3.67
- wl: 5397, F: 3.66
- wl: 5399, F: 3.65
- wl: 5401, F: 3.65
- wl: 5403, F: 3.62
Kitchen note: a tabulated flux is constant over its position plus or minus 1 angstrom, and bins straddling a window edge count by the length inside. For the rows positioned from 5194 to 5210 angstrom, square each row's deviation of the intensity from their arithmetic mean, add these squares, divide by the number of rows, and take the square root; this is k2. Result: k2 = 0.043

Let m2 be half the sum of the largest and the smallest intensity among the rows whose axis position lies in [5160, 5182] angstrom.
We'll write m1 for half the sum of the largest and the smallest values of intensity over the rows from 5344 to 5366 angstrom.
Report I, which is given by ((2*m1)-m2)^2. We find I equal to 13.9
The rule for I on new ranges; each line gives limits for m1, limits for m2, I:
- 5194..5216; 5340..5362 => 15.0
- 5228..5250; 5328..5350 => 15.6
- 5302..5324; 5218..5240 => 13.9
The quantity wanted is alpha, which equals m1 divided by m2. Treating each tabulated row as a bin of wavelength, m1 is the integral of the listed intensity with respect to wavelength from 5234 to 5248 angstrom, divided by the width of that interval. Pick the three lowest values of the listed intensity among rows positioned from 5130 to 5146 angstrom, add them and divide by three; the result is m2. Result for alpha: 0.99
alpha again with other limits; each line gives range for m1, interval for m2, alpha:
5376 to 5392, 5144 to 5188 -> 1.03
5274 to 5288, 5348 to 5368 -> 1.03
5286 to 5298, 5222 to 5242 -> 1.02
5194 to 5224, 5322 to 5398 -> 1.05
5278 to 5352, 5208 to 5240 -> 1.01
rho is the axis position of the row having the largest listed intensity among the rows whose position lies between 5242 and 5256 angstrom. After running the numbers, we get 5245 angstrom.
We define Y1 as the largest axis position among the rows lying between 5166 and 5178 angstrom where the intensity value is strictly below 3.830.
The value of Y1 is 5173 angstrom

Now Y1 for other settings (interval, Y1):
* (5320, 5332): 5331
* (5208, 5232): 5229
